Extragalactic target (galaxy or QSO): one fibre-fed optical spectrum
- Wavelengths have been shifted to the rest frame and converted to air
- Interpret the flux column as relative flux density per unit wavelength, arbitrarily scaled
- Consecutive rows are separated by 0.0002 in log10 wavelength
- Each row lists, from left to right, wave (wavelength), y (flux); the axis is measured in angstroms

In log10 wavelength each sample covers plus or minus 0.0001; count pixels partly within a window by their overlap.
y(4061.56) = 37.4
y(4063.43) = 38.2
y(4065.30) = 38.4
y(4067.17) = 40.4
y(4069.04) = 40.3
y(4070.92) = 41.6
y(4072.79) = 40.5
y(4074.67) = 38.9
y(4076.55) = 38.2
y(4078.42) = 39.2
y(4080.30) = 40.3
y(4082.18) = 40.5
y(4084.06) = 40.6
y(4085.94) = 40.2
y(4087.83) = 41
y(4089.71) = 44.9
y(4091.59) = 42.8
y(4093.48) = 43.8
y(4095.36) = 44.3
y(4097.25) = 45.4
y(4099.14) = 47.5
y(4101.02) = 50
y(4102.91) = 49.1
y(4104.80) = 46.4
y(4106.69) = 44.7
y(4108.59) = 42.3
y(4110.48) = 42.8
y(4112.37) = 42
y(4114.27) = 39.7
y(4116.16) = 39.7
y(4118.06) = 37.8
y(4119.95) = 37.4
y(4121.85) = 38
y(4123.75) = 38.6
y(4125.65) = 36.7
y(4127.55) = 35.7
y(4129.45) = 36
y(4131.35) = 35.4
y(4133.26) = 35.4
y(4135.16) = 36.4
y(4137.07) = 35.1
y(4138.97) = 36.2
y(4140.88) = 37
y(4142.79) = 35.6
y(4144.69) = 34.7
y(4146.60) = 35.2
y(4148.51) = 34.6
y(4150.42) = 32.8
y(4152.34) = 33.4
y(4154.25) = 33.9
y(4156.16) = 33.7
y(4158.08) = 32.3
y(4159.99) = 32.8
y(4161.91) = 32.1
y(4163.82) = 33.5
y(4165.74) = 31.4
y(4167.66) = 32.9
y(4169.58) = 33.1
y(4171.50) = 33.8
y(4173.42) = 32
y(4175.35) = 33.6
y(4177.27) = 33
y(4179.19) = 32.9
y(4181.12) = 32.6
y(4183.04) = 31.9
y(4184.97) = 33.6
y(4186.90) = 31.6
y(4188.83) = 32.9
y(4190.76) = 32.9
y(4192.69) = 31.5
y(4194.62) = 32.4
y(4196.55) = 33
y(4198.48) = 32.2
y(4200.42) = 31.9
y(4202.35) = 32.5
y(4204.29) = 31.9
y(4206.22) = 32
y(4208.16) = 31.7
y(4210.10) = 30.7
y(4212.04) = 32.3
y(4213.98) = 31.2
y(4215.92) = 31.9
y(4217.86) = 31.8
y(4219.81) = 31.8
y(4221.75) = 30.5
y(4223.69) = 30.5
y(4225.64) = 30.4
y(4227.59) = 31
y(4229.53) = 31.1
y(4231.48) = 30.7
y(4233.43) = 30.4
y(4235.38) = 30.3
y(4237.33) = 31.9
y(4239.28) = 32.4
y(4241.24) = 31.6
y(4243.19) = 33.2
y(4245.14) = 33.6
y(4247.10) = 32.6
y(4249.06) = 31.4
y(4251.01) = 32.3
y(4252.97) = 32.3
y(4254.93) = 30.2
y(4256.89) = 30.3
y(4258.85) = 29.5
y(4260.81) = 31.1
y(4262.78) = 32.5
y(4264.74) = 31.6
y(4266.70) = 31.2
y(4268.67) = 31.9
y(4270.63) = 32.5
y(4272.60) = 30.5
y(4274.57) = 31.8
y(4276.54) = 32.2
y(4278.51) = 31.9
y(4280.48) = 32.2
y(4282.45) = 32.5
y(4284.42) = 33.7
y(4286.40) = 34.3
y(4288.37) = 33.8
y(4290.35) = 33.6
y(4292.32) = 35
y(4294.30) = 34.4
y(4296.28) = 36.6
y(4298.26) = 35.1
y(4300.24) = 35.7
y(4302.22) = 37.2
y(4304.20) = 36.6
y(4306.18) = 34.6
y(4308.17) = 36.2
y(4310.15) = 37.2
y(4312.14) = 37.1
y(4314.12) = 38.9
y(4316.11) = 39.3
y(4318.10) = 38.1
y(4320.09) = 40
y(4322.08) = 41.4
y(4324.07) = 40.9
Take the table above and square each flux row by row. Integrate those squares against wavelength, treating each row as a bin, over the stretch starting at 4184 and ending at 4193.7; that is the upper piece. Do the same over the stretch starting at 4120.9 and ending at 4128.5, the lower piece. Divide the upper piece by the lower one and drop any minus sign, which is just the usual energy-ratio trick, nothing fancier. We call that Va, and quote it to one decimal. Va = 1.0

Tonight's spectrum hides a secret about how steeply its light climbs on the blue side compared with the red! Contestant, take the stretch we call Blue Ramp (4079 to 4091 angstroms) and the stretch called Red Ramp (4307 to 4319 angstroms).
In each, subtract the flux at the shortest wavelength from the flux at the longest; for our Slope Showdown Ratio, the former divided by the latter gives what 2.4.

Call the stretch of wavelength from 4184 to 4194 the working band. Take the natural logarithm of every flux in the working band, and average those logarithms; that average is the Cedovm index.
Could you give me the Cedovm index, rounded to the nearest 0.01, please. 3.48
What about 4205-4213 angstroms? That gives 3.46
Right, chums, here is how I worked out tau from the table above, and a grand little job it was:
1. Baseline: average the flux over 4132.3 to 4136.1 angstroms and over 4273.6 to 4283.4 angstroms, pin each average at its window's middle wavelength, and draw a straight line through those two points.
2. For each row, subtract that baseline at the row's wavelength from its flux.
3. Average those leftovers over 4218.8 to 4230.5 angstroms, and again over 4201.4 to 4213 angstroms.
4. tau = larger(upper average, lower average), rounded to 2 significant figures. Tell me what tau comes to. -2.1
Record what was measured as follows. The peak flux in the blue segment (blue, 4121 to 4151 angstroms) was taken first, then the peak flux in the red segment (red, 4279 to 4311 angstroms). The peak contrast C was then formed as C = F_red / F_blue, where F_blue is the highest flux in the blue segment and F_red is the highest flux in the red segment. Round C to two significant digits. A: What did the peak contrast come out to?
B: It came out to 0.96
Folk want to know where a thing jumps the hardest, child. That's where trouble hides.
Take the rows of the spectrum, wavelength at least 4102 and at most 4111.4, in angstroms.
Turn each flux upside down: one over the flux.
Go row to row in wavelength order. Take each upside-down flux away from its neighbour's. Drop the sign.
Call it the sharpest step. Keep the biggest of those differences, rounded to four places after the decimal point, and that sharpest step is 0.0013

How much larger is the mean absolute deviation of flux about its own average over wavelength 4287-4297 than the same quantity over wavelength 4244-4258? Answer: -0.12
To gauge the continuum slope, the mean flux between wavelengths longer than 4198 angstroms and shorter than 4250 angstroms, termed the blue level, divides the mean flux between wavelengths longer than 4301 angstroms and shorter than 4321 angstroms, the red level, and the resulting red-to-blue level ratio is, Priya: 1.19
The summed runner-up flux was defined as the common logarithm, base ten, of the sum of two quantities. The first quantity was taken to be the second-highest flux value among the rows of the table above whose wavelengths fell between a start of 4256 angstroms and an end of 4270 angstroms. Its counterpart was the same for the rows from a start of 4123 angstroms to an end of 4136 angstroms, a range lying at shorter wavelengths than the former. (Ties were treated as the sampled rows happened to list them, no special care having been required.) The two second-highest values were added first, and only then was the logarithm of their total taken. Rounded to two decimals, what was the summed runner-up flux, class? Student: 1.84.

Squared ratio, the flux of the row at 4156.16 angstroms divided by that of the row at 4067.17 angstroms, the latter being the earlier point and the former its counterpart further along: 0.7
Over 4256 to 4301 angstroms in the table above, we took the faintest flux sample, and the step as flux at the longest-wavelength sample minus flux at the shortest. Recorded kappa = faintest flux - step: 24.1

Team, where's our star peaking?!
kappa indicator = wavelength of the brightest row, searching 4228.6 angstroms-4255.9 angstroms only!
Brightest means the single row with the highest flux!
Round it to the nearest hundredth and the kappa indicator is 4245.14 angstroms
